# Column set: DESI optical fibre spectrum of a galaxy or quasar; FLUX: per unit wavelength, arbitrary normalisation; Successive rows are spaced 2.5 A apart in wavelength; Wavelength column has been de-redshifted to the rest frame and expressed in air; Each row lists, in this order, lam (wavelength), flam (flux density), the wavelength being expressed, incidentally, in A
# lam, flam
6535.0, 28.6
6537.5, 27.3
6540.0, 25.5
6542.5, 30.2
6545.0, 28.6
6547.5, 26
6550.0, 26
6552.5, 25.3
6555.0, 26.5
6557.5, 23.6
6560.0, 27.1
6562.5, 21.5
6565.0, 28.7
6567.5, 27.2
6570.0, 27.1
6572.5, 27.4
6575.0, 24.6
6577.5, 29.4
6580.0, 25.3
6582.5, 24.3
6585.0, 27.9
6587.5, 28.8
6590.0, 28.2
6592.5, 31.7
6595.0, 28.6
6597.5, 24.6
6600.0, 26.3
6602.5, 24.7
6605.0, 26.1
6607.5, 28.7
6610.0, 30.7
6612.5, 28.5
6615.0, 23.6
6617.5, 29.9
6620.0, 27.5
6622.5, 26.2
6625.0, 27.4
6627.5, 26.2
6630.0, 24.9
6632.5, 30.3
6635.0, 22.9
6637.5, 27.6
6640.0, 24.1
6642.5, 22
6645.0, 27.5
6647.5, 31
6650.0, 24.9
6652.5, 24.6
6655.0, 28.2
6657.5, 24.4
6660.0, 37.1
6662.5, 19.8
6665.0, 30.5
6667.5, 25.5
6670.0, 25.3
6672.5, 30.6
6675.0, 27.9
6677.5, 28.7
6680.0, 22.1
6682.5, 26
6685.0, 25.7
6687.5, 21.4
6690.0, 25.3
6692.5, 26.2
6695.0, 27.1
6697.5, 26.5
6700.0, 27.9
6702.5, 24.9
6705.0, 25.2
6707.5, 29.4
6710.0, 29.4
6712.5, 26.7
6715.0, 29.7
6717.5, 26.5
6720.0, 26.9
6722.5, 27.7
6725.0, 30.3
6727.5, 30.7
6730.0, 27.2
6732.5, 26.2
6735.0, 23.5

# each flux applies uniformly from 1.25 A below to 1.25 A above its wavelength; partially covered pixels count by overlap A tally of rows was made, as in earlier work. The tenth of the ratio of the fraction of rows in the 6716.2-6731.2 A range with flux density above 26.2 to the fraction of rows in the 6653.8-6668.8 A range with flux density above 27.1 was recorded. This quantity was 0.20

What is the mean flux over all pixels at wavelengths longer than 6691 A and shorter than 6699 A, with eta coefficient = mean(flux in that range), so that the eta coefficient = 26.6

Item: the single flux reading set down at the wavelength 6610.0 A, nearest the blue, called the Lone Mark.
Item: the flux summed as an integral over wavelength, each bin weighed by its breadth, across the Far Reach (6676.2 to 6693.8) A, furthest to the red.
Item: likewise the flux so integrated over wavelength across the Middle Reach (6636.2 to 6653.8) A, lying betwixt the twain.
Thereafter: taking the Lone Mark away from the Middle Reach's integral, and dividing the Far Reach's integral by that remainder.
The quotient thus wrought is 1.04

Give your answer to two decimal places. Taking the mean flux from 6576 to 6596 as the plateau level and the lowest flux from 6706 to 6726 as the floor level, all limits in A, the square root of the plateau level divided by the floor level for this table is 1.03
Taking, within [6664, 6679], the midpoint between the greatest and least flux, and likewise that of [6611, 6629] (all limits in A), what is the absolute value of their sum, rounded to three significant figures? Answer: 54.7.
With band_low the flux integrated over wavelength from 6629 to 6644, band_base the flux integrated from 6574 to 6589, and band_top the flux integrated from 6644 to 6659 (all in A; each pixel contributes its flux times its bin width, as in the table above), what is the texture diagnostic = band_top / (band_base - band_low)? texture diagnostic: 19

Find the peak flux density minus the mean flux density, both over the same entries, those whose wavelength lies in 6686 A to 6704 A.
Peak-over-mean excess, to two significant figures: 2.3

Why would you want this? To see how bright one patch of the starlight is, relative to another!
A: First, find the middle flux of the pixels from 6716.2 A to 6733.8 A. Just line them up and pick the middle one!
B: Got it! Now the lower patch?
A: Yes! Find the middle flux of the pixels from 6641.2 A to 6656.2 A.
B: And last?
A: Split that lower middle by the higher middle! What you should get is 0.963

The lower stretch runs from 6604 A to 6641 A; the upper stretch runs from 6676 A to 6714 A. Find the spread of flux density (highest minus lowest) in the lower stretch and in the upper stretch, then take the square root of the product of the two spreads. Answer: 7.9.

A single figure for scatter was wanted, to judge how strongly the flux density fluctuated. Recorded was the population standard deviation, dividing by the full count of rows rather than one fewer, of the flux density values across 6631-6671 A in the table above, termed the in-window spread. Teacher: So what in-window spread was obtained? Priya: 4.1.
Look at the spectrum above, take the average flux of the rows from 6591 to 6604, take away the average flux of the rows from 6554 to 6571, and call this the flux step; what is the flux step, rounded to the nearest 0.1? 1.2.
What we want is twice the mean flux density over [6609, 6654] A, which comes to 53.3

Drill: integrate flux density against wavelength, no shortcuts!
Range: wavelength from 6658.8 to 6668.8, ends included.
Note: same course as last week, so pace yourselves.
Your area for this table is 282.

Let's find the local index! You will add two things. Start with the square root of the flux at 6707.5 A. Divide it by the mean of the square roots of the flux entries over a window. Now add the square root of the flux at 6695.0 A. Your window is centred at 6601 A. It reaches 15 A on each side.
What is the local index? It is 6.24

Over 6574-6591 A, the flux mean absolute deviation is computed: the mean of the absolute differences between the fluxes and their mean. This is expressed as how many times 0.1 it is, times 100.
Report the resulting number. 1882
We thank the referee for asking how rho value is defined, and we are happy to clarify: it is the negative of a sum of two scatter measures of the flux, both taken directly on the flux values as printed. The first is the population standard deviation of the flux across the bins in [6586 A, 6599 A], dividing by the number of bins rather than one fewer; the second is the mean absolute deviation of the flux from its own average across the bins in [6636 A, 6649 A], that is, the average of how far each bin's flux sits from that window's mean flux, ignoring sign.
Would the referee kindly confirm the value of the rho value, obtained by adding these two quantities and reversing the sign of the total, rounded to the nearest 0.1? -5.0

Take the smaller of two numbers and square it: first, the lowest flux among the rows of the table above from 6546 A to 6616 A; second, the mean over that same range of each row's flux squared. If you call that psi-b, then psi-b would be 462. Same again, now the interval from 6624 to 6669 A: 392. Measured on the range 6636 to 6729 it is 392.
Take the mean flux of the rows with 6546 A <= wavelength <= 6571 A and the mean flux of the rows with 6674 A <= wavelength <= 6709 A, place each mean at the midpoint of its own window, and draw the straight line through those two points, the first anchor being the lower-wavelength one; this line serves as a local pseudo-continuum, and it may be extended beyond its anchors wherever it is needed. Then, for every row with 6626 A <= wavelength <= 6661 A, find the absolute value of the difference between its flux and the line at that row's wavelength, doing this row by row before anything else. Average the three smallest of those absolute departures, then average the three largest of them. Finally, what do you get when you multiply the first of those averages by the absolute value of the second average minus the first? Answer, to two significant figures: 4.8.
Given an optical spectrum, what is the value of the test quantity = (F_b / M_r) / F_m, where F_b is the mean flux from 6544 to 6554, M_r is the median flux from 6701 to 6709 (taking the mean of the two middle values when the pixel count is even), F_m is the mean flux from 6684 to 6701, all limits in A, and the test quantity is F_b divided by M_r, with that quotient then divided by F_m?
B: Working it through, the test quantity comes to 0.0408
